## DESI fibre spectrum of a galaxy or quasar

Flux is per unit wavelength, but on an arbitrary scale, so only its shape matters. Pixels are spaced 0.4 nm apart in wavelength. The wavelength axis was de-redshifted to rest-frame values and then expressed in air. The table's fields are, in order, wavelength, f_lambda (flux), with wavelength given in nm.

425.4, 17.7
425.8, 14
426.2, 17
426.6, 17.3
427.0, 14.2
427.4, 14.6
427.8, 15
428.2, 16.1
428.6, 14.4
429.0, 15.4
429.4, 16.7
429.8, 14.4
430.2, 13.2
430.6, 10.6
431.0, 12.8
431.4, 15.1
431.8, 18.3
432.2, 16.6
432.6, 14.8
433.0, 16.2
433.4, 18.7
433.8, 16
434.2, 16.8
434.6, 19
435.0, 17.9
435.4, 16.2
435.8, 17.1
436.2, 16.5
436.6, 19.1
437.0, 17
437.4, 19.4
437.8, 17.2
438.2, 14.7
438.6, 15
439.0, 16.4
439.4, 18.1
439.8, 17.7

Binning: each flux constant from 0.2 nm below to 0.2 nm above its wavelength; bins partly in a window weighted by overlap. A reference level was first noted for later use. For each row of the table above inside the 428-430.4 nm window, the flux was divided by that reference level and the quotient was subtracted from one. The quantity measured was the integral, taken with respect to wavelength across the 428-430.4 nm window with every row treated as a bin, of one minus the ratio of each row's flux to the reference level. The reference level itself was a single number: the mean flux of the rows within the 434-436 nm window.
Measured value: 0.33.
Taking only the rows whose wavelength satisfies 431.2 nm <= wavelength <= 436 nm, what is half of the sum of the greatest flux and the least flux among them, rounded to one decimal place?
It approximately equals 16.9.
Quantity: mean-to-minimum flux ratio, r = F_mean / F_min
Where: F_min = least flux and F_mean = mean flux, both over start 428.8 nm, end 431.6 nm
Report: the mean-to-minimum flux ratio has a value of 1.32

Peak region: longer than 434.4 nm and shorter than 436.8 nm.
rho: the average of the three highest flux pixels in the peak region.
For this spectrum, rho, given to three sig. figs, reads 18.7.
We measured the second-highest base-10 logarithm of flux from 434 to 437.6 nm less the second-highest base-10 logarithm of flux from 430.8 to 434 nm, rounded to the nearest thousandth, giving 0.019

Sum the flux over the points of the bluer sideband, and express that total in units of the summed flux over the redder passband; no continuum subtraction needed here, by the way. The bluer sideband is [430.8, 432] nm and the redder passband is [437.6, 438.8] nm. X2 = 0.99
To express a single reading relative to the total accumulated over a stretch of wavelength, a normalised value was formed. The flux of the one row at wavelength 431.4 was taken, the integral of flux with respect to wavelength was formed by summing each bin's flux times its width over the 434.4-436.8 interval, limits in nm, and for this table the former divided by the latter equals 0.357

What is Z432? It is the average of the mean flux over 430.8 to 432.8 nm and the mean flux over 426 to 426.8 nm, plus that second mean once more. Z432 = 33.5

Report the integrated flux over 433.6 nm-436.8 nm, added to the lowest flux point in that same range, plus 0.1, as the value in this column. 72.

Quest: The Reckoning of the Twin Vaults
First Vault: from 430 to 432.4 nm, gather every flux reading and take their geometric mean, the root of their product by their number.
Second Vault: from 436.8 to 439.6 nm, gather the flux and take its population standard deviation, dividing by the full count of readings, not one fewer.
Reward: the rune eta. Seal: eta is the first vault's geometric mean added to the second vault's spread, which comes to 15.7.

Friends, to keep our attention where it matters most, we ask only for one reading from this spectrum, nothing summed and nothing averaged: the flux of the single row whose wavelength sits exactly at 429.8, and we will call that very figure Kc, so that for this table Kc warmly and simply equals 14.4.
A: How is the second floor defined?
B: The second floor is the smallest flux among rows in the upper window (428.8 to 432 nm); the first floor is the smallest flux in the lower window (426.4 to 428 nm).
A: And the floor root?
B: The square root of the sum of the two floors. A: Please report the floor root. 4.98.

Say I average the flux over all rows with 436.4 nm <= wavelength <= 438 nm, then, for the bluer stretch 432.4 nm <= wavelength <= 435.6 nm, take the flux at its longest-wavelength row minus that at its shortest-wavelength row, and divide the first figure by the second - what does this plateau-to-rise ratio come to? 13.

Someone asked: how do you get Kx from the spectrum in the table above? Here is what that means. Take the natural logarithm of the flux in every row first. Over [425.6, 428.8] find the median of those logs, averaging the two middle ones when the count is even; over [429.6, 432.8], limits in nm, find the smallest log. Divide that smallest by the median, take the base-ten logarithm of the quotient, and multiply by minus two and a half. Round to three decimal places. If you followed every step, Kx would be 0.144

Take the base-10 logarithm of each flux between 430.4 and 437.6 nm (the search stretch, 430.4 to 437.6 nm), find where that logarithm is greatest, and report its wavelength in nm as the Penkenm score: 437.4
